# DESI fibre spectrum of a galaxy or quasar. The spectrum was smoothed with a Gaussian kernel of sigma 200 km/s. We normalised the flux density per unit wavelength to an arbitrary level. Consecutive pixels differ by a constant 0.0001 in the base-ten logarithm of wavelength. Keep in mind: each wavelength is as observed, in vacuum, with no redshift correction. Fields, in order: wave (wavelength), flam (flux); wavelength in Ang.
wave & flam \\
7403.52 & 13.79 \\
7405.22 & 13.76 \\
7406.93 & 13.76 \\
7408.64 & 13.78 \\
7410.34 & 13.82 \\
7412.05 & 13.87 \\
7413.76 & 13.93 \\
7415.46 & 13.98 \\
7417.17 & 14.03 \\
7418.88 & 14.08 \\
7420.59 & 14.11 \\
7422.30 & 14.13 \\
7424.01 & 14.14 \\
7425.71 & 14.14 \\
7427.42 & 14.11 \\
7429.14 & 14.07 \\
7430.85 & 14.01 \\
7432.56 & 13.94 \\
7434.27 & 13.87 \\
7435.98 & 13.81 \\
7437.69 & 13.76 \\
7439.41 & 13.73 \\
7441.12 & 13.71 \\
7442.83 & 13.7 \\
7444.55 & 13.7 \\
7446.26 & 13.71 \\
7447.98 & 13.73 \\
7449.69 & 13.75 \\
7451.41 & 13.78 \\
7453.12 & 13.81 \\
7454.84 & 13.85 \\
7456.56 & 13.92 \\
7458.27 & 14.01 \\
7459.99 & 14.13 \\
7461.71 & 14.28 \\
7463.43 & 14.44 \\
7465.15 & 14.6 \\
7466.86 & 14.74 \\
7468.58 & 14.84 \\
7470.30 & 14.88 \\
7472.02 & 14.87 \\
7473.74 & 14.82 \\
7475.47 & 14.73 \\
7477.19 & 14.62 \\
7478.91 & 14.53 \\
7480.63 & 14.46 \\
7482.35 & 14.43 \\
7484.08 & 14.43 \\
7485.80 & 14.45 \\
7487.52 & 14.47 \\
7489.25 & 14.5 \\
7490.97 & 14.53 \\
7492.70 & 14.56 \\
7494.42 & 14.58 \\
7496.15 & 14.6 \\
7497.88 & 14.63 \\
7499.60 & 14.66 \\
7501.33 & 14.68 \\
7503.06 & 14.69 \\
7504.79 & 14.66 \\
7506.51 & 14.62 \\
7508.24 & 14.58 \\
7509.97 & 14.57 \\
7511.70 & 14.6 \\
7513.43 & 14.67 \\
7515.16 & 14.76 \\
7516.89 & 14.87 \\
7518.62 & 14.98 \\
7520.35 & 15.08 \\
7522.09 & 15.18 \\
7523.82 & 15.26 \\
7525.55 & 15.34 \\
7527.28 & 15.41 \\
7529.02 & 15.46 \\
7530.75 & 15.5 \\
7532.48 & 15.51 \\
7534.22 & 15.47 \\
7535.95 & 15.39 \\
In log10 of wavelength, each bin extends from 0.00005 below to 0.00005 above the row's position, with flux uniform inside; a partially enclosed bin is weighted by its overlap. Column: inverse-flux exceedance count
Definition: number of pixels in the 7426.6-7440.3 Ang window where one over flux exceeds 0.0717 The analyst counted 5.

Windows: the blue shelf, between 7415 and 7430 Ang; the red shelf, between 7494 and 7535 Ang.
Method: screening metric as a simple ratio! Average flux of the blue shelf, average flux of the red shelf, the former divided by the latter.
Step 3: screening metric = 0.943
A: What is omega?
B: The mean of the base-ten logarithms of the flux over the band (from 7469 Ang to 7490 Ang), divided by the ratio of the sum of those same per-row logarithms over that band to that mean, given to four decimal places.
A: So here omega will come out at 0.0970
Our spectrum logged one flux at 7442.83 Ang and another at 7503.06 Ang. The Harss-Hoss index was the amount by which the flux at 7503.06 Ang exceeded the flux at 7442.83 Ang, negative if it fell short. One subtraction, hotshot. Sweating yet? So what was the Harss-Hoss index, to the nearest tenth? 1.0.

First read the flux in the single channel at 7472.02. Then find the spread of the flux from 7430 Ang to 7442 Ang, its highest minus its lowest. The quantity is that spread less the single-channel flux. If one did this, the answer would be -14.57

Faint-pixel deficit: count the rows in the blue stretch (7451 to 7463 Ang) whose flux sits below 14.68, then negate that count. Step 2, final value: -7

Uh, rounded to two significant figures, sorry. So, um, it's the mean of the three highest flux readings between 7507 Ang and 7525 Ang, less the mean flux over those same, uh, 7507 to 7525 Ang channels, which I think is 0.32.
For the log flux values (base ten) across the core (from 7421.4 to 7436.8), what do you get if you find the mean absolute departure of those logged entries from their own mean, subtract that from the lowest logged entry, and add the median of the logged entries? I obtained 2.285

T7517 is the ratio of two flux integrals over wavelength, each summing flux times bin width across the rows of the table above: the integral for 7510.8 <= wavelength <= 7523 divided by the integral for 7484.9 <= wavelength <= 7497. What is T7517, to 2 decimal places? 1.03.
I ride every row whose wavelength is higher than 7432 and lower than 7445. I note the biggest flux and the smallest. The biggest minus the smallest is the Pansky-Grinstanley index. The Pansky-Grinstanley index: 0.24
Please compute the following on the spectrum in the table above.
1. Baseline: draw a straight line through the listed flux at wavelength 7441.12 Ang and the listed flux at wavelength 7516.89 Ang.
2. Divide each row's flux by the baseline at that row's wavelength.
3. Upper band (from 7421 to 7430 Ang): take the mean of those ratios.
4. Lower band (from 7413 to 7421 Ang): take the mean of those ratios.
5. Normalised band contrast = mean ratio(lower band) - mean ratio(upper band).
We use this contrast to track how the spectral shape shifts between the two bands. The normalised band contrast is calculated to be 0.00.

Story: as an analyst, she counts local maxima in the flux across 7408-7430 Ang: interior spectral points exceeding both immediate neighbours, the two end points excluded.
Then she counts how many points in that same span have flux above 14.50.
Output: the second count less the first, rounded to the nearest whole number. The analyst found 0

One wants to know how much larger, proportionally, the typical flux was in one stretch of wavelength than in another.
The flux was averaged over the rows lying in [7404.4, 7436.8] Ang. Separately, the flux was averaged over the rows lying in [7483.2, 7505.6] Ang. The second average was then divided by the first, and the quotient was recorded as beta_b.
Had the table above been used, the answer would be 1.04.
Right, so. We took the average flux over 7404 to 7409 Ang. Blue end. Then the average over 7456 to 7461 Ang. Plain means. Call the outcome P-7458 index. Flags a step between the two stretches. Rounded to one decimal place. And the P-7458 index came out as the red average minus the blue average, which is 0.3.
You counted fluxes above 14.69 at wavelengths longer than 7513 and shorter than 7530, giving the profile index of 9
